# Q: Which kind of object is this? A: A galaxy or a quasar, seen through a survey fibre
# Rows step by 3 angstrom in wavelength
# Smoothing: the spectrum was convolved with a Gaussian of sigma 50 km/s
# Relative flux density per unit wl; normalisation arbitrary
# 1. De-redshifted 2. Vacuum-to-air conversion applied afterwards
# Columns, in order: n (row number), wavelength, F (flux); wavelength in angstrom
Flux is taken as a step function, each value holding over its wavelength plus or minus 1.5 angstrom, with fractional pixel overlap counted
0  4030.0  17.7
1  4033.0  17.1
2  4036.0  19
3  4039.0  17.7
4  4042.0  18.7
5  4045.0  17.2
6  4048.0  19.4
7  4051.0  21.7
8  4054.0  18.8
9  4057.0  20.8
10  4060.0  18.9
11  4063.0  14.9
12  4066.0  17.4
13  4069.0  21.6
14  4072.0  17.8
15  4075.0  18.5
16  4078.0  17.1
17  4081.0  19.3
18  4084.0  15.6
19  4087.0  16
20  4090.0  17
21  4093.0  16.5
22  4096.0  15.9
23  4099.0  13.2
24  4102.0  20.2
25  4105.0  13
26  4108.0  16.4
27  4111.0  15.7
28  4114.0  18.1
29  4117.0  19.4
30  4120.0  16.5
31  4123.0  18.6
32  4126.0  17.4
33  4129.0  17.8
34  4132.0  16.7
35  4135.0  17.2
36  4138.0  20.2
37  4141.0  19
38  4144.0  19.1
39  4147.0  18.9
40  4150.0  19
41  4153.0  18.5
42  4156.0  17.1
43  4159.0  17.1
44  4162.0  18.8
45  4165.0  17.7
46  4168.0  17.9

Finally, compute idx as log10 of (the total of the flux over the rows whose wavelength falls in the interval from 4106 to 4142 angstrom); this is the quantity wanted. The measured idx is 2.33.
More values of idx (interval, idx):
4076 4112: 2.29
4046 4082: 2.35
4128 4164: 2.34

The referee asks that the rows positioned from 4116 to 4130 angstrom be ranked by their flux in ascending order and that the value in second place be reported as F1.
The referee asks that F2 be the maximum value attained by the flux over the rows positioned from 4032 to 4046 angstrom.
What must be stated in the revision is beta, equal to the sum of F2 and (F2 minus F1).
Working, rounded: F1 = 17.4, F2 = 19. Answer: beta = 21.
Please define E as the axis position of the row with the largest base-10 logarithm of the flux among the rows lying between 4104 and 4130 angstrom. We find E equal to 4117.0 angstrom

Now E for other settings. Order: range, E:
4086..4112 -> 4102.0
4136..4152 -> 4138.0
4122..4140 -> 4138.0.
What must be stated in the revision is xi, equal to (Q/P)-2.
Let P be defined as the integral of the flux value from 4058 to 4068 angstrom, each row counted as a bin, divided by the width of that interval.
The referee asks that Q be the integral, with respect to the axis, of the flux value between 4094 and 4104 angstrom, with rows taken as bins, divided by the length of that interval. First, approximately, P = 17.5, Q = 16.3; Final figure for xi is -1.07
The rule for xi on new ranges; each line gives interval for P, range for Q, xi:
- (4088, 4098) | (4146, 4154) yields -0.84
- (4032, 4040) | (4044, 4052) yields -0.92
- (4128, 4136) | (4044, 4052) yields -0.87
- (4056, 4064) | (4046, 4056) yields -0.91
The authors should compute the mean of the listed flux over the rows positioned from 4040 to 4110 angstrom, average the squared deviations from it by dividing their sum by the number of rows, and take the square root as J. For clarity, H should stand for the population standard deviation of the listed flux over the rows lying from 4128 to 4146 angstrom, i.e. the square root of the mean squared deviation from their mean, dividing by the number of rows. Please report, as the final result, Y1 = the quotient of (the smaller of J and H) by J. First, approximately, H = 1.21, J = 2.3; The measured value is 0.52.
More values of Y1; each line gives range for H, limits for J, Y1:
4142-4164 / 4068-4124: 0.38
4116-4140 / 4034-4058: 0.88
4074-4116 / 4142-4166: 1.00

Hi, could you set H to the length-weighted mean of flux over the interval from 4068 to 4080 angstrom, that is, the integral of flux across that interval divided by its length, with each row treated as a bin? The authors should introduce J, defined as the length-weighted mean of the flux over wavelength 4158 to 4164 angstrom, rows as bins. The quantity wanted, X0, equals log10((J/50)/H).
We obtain -1.71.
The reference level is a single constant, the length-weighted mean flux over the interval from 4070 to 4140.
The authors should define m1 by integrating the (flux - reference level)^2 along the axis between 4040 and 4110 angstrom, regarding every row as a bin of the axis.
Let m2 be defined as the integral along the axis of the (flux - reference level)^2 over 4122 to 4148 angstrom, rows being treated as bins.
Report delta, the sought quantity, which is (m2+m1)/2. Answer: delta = 222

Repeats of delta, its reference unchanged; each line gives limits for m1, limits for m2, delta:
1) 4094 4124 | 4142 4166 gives 105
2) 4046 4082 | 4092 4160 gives 233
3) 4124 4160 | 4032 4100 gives 189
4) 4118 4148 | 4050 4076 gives 127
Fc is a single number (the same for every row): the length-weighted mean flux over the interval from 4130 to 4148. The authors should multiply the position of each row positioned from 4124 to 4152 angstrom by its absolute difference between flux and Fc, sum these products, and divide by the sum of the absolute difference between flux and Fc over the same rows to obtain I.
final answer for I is 4135.8 angstrom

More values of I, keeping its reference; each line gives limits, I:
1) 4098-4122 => 4106.5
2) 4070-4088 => 4082.6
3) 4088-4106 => 4099.3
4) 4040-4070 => 4058.4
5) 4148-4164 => 4156.8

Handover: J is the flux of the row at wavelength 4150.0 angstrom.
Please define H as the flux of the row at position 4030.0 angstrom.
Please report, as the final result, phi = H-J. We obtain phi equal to -1.3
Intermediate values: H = 17.7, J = 19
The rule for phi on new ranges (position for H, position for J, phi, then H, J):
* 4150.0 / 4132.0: 2.3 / 19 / 16.7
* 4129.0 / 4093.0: 1.3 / 17.8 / 16.5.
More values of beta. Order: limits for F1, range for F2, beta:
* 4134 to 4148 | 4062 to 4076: 24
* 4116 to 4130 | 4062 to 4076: 26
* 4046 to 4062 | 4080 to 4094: 20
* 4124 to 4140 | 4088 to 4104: 23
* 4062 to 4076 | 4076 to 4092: 21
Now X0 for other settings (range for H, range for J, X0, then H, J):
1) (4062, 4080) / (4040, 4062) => -1.67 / 18.0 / 19.2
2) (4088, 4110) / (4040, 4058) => -1.62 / 16.0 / 19.3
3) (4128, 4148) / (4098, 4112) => -1.77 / 18.4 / 15.8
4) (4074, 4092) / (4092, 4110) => -1.73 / 17.2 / 15.8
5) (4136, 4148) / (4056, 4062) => -1.70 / 19.2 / 19.4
